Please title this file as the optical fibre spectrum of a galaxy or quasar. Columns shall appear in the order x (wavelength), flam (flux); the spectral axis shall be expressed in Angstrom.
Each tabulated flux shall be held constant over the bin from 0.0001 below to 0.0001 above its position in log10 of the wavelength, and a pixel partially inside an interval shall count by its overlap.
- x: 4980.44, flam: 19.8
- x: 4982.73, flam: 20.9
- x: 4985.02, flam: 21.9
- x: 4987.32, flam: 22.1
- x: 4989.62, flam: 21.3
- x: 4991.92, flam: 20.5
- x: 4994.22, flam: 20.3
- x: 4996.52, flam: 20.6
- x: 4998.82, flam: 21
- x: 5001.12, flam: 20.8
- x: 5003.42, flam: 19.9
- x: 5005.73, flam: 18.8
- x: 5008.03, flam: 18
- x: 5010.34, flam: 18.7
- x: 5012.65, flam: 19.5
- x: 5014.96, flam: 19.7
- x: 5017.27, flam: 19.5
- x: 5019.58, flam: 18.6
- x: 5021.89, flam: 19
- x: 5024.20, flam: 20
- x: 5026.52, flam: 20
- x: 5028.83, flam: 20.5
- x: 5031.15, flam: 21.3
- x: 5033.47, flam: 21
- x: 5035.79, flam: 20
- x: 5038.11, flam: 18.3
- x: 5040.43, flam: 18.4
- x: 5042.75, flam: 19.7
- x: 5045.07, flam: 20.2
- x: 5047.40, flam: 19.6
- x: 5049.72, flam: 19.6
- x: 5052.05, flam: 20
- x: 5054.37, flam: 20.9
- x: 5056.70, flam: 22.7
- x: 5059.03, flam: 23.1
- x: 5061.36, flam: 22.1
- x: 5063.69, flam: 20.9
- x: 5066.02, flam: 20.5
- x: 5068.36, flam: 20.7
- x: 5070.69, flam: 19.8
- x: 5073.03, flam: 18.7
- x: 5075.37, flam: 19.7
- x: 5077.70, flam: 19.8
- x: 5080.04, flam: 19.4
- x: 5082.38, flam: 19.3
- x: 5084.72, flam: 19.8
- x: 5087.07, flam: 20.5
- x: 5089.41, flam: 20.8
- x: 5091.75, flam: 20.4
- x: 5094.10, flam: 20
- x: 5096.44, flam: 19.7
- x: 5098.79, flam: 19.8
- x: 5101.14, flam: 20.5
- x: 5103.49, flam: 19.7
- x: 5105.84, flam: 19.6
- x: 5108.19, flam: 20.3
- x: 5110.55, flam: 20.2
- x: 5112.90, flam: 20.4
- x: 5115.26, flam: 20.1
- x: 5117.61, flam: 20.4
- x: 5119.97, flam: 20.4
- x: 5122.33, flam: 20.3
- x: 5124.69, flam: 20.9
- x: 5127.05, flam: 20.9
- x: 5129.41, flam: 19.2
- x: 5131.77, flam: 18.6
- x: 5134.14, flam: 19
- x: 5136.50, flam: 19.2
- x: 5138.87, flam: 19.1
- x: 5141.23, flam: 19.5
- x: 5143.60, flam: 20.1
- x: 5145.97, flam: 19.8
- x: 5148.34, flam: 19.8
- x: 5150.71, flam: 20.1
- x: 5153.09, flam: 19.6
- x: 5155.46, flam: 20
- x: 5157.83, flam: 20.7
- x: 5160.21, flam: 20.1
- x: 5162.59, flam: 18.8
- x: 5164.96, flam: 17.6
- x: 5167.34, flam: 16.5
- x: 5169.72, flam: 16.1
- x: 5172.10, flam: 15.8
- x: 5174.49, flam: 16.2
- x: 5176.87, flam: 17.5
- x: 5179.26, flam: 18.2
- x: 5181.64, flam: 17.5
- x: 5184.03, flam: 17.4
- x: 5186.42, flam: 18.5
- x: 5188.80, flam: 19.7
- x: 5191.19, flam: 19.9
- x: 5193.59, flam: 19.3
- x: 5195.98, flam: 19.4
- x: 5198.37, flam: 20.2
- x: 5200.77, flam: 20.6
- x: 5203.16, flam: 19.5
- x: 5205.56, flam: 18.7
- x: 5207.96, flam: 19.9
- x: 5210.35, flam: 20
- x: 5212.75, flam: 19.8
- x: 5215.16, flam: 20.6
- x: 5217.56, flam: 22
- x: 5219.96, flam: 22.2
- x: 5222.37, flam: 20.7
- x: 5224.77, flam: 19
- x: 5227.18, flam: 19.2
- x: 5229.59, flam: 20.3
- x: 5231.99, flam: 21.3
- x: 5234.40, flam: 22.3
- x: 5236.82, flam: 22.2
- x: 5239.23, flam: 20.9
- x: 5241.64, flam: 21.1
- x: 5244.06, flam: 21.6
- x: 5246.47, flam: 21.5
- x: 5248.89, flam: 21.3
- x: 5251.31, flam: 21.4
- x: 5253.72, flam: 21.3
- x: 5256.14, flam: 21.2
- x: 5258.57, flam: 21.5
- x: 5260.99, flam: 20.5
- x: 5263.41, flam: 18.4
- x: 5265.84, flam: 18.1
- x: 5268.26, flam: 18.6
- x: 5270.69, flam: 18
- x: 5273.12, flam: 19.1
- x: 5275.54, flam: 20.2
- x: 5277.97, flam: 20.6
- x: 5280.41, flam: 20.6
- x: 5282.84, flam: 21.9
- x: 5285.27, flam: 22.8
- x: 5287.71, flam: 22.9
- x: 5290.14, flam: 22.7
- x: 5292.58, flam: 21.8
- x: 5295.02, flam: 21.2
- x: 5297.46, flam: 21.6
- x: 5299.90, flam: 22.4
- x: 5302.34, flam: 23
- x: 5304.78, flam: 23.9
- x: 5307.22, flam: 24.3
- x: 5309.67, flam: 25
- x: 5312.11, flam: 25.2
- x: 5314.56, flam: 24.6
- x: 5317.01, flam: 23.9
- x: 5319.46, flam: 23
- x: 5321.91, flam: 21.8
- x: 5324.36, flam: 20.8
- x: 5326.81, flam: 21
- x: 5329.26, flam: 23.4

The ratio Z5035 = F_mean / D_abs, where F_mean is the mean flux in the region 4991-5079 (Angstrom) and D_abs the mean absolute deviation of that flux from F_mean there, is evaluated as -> 24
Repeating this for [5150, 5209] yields 15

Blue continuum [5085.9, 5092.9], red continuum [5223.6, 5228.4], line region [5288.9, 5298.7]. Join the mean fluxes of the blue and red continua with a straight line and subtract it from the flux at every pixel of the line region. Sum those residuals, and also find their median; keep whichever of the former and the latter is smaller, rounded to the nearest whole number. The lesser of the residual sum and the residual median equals 3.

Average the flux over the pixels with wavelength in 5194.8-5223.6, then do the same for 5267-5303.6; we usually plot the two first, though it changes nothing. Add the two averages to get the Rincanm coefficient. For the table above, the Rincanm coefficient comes 41.5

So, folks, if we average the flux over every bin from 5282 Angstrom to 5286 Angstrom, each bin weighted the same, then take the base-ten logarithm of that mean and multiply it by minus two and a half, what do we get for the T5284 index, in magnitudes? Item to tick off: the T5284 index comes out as -3.37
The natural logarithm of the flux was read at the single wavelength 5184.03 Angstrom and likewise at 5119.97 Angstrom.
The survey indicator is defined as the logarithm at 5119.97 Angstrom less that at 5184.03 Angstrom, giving 0.16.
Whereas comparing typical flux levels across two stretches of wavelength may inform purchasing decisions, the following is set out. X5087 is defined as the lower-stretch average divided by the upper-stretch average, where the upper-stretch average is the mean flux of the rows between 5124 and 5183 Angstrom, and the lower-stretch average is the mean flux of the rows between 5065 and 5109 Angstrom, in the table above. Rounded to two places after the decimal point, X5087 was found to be 1.06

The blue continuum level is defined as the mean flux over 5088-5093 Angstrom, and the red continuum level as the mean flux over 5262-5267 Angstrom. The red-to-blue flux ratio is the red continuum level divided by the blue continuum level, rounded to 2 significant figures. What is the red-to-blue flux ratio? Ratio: 0.89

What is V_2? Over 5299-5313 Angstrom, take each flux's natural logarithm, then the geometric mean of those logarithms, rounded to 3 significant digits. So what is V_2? 3.18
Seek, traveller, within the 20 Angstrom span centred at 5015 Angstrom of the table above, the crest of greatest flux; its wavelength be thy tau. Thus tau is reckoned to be 5024.20 Angstrom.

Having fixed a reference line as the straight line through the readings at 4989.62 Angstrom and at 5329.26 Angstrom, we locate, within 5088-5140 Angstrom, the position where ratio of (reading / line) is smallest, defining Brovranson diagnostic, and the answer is 5131.77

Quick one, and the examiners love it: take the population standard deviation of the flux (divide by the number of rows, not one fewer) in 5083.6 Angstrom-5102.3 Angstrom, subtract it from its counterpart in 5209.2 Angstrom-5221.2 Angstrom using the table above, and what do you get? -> 0.6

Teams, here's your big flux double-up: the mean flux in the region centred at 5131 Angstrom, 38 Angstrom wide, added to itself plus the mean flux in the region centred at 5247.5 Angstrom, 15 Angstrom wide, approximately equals 61.1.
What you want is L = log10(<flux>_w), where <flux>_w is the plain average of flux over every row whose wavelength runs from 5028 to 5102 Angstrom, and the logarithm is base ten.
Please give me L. 1.31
